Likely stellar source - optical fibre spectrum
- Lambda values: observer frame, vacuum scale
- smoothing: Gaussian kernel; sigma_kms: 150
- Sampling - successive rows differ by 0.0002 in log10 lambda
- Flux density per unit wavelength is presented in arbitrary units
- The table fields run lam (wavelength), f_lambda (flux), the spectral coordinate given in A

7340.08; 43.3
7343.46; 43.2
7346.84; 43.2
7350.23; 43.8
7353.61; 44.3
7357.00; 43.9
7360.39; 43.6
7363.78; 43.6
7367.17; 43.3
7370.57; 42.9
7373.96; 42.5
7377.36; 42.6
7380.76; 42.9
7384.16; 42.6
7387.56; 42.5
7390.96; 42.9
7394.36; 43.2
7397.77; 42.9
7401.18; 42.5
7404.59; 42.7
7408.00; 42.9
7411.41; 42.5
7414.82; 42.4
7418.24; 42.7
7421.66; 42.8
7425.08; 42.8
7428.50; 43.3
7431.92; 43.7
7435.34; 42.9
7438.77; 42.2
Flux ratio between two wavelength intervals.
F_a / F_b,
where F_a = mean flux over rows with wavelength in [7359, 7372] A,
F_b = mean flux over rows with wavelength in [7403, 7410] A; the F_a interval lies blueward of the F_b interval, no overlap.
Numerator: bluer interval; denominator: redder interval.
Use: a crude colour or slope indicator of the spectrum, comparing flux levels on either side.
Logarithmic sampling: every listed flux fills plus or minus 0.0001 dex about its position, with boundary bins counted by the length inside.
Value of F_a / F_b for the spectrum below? 1.01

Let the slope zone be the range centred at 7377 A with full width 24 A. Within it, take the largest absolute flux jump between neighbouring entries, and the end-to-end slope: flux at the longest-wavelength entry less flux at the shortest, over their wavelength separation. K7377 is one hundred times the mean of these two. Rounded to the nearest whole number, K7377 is 18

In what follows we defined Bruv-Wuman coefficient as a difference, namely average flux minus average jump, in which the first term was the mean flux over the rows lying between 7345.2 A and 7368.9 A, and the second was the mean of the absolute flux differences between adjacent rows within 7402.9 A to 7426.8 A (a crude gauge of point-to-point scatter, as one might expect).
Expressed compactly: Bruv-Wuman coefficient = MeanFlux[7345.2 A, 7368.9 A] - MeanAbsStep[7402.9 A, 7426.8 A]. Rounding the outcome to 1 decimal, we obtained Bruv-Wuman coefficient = 43.5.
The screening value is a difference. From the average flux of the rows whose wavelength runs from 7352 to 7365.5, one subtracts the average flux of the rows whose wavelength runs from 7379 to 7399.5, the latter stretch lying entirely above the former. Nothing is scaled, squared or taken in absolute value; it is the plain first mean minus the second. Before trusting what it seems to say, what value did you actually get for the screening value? 1.0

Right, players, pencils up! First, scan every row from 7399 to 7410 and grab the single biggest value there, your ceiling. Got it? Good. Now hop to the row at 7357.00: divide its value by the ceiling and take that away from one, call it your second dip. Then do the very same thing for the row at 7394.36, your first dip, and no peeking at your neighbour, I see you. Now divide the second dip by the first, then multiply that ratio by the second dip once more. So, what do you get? -0.078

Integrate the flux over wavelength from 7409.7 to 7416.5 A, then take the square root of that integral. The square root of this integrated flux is 17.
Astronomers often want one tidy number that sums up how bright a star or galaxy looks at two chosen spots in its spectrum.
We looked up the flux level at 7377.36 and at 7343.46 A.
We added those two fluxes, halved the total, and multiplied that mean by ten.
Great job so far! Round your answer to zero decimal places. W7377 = 429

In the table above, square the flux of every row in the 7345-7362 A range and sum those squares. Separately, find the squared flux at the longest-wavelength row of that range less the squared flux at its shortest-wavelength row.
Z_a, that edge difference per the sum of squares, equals 0.004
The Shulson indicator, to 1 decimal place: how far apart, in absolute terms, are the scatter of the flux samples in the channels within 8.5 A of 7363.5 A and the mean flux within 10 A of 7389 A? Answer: 42.5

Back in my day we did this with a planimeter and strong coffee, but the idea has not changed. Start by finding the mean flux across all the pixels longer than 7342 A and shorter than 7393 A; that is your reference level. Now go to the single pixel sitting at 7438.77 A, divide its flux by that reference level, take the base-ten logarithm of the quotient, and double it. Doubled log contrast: -0.020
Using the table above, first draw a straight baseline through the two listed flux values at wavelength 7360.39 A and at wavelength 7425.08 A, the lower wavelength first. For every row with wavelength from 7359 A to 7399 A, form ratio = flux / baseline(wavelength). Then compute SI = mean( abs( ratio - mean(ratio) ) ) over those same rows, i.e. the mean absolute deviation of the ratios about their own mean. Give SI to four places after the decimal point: 0.0067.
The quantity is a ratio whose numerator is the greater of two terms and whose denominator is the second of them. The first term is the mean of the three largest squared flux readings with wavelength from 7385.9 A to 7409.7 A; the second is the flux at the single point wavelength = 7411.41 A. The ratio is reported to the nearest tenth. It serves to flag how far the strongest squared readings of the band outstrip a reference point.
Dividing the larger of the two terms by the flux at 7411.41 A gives 43.5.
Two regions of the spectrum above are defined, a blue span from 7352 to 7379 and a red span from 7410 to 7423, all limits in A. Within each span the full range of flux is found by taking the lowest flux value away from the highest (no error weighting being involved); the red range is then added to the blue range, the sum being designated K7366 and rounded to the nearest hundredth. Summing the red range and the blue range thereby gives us 2.20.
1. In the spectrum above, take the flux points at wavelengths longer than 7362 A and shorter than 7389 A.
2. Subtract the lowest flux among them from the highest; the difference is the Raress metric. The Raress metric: 1.10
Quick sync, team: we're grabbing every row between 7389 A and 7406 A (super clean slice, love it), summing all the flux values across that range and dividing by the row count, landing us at 42.8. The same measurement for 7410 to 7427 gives 42.6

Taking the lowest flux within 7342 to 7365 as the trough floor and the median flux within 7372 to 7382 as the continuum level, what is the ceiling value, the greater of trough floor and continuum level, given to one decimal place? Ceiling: 43.2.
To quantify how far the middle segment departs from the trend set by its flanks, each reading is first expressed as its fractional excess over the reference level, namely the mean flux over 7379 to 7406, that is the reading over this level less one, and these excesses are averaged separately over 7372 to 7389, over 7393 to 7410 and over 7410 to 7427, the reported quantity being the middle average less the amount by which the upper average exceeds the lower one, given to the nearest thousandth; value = 0.001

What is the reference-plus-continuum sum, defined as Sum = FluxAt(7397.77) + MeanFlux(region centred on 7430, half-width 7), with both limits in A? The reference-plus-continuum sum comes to 86.08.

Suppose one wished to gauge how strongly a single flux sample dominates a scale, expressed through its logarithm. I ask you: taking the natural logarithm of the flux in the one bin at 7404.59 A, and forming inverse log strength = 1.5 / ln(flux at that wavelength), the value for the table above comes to 0.400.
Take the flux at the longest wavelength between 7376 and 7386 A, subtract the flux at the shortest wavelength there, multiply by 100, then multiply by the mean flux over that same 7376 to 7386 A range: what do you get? 0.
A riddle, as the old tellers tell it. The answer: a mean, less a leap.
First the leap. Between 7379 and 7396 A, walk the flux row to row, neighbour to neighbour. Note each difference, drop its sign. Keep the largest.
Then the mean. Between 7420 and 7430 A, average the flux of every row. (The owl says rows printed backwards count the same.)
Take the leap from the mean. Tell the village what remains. 42.6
